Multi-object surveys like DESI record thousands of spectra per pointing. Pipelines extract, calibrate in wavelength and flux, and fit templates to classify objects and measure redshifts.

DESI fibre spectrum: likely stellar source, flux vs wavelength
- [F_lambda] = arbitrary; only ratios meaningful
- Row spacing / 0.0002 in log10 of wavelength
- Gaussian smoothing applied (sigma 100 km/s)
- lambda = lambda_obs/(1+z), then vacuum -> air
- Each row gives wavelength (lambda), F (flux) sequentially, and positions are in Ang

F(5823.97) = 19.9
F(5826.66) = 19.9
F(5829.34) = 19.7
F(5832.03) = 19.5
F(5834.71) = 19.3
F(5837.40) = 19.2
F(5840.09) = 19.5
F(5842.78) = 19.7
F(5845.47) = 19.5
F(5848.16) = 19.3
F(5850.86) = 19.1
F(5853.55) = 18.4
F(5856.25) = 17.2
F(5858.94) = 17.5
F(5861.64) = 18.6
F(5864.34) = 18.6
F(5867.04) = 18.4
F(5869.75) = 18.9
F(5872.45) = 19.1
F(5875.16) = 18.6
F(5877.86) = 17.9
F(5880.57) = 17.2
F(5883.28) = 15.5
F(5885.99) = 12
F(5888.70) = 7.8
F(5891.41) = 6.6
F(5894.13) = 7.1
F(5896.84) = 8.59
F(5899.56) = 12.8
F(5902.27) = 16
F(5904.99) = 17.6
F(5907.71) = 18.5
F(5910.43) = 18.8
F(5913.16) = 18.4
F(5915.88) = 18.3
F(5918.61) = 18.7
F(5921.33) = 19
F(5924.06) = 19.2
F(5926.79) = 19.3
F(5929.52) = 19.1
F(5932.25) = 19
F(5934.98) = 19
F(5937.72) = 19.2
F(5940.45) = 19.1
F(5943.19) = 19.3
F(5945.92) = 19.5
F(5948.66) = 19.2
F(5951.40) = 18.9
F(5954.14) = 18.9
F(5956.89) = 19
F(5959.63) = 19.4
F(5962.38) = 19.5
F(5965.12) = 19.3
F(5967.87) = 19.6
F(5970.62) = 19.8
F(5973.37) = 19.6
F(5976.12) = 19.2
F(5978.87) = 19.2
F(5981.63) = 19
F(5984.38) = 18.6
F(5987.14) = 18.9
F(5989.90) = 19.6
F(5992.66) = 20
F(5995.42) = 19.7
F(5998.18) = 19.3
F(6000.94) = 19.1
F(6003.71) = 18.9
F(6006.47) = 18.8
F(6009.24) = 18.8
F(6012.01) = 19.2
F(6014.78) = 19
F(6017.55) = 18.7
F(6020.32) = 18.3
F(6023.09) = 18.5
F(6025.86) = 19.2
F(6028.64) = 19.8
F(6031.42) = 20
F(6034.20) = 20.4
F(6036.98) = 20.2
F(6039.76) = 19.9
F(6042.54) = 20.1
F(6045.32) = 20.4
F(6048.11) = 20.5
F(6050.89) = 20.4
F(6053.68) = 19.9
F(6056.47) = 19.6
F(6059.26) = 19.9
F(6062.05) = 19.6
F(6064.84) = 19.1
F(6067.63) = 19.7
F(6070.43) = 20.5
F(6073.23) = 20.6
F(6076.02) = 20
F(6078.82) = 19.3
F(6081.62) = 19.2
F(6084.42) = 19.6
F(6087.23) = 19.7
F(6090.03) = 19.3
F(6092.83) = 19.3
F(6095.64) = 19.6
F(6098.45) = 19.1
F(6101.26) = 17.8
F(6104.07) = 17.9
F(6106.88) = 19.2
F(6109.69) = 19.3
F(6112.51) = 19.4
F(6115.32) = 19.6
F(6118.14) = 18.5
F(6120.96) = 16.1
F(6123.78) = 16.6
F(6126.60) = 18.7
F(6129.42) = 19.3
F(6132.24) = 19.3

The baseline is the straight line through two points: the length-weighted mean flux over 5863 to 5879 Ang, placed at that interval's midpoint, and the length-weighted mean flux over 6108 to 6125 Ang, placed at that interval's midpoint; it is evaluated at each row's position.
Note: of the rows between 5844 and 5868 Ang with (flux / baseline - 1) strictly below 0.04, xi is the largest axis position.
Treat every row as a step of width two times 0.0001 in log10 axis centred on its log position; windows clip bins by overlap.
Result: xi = 5867.04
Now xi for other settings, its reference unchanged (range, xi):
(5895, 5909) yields 5907.71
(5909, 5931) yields 5929.52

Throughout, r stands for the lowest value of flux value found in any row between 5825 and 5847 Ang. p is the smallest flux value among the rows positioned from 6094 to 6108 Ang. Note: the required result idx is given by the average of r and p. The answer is 18.5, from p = 17.8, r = 19.2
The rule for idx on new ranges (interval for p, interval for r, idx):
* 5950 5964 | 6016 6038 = 18.6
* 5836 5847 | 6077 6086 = 19.2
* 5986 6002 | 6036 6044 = 19.4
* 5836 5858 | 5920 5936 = 18.1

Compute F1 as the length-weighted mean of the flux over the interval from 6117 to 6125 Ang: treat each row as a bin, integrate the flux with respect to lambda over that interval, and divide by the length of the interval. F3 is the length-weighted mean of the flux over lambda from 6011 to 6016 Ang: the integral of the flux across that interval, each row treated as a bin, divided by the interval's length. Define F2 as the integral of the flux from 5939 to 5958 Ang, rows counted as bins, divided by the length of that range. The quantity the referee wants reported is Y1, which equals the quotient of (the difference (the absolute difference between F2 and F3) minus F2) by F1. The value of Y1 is -1.12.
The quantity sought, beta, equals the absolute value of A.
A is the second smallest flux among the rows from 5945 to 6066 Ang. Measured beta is 18.5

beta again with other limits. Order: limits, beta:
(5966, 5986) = 19.0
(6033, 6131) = 16.6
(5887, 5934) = 7.1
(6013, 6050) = 18.5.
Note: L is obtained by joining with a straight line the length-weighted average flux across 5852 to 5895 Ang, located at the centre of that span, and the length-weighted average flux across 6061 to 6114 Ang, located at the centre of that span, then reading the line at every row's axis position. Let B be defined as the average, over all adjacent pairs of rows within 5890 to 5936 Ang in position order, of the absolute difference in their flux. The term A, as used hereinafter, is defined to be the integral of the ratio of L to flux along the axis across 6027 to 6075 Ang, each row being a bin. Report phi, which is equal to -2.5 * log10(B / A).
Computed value 4.3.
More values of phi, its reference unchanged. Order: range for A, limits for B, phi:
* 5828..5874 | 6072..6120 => 4.8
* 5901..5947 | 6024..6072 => 5.1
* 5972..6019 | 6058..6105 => 5.0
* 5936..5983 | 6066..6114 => 5.0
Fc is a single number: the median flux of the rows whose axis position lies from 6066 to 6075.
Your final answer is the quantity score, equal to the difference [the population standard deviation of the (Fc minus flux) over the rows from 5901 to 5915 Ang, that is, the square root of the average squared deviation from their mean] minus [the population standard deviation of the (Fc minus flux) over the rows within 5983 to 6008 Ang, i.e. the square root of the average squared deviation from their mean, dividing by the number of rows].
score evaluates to 0.6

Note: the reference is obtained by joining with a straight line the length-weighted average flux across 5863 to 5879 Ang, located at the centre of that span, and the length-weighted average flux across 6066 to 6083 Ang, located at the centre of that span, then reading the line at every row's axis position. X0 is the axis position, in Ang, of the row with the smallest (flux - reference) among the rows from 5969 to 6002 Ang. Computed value 5984.38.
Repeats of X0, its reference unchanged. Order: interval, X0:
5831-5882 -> 5880.57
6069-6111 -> 6101.26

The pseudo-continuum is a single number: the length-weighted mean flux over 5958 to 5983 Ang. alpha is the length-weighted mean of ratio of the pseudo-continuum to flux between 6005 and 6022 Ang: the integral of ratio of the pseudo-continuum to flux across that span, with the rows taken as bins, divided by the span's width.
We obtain 1.03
